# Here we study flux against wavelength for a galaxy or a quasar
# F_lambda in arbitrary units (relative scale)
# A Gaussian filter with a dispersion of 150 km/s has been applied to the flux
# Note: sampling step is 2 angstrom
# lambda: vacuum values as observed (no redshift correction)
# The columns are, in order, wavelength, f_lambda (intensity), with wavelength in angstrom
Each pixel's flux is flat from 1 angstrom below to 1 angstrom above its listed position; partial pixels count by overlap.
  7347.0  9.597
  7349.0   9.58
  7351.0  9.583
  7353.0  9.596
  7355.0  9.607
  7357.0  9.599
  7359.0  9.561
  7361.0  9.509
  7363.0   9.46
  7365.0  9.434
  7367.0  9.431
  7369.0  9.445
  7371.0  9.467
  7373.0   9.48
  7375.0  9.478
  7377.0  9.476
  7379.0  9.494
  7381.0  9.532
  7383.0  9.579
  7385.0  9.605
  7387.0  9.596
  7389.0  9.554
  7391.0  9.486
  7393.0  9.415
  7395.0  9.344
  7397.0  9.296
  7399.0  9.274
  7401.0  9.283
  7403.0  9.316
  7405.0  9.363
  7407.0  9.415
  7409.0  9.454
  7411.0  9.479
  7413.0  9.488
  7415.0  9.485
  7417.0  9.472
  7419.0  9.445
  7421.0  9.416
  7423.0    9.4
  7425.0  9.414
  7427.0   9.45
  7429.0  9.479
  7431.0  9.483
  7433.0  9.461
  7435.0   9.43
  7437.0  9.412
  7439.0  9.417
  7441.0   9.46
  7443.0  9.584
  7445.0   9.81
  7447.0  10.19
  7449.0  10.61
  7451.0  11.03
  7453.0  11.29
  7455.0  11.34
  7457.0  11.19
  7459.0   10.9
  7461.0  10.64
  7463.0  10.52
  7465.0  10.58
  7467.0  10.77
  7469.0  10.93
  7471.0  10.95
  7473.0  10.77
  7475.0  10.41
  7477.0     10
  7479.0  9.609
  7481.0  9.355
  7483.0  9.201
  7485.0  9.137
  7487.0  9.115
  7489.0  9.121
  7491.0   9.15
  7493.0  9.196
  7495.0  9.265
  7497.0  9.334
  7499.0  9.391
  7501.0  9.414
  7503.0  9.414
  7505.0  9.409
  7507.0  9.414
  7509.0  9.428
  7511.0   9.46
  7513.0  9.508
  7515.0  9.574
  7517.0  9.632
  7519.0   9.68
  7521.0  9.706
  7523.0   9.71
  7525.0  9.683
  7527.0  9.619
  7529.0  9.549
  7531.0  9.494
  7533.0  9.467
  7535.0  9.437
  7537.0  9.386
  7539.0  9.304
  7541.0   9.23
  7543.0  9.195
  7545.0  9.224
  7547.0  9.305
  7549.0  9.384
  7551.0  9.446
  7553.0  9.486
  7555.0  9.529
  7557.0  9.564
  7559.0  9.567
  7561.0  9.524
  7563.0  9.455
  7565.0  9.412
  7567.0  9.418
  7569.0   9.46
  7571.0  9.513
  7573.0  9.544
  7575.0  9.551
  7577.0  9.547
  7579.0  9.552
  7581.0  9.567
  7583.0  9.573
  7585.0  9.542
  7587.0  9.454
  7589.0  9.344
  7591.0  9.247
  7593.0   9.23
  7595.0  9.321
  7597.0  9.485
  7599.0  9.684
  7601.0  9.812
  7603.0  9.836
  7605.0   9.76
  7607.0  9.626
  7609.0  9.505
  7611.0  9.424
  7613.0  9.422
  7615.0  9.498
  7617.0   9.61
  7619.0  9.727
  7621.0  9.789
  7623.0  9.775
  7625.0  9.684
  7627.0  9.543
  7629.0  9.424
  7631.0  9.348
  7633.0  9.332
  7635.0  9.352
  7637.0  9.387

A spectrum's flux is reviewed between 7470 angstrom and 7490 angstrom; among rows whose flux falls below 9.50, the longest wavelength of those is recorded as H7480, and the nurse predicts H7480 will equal 7489.0 angstrom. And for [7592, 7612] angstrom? 7611.0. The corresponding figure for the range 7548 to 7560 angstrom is 7553.0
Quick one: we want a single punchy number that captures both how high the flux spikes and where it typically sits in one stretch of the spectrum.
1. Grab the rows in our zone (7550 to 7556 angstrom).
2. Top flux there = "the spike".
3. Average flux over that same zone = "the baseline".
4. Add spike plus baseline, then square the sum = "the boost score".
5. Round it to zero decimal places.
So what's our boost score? 362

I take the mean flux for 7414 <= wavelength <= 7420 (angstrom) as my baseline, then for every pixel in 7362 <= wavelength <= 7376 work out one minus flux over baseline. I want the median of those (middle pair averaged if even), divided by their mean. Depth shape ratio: 0.7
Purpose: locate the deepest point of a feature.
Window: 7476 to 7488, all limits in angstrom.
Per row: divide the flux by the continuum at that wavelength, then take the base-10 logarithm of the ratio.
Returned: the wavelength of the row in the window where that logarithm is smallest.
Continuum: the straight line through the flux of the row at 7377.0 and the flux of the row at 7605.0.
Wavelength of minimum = 7487.0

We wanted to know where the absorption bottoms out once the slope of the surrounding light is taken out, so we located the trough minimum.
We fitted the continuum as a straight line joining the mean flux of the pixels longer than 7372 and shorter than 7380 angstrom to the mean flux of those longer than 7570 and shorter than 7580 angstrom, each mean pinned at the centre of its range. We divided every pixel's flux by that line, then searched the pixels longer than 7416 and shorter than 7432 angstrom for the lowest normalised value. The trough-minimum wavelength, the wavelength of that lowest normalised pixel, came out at 7423.0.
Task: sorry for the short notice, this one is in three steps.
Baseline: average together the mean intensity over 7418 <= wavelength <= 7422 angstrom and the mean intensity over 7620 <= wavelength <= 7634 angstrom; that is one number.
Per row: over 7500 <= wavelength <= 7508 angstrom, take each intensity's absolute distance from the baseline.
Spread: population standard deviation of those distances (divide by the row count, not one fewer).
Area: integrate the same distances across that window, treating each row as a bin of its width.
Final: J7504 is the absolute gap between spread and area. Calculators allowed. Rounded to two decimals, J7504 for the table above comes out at 0.64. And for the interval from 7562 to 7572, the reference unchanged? 0.47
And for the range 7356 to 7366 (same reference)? 0.53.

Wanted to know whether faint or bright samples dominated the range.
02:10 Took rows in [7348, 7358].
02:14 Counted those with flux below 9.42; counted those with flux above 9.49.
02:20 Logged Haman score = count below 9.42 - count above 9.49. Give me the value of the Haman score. -5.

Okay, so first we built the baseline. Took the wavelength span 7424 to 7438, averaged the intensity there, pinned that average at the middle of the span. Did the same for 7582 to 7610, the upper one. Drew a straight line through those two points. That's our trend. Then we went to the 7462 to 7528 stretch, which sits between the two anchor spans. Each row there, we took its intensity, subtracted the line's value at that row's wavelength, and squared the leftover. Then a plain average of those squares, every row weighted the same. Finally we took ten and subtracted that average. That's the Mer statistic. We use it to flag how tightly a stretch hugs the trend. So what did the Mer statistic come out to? 9.63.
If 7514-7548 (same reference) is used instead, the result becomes 9.97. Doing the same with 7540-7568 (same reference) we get 9.98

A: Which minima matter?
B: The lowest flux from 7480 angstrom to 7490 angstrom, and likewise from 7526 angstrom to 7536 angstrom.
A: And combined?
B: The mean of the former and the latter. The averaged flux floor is 9.28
